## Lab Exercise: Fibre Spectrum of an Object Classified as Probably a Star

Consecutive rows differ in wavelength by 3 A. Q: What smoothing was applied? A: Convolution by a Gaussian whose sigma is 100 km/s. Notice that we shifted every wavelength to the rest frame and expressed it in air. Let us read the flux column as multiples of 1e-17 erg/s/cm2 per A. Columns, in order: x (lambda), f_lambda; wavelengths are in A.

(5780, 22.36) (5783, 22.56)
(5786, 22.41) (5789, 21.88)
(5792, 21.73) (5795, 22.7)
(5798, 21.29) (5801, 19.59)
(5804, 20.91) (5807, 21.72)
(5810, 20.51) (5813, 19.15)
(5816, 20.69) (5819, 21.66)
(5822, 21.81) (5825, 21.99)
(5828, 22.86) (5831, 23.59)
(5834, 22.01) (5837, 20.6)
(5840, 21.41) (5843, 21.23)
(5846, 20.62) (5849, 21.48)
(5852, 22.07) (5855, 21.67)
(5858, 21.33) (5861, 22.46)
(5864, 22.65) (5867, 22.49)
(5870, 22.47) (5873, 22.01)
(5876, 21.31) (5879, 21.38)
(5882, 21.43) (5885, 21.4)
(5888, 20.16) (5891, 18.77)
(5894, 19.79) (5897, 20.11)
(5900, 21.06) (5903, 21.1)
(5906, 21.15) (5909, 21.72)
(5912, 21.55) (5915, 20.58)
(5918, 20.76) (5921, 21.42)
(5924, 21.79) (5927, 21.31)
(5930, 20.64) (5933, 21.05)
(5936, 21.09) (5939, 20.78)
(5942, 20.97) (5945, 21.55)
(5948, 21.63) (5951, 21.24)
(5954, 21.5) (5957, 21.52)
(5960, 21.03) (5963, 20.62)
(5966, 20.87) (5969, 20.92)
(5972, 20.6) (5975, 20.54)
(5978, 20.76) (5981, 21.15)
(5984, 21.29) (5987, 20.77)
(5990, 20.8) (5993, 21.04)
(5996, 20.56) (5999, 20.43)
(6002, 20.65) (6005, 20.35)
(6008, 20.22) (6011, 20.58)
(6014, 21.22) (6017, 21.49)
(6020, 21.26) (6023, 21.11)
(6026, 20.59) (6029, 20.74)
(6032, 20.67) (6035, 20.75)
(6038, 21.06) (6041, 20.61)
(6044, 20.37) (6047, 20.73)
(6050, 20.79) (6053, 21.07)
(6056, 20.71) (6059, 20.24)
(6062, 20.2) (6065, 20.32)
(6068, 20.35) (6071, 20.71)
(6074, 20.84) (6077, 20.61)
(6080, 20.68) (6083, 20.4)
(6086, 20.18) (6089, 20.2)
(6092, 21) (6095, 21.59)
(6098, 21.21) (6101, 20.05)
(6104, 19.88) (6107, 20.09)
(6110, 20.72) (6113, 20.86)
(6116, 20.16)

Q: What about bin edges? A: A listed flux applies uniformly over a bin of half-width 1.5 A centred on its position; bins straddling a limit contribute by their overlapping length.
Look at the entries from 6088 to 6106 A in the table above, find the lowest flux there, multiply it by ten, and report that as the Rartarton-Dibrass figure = 198.8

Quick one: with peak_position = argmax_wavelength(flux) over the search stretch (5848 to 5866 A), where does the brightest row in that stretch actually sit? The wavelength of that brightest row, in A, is 5864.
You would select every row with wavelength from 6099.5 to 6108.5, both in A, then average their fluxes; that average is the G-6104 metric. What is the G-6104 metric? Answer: 20.0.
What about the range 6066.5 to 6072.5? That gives 20.5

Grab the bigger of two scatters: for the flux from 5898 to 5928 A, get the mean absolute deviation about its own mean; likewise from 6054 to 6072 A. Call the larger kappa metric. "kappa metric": 0.31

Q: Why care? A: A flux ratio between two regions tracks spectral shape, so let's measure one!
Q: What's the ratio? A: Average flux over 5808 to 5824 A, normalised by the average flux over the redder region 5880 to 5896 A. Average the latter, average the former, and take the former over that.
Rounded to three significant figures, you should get 1.02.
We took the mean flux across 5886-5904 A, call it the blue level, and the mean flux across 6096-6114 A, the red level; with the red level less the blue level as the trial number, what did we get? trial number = 0.3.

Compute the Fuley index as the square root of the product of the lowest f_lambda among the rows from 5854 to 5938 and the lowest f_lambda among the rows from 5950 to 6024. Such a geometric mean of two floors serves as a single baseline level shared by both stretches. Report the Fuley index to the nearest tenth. 19.5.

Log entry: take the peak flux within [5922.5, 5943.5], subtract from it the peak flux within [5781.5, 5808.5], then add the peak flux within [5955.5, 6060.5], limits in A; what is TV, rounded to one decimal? 20.6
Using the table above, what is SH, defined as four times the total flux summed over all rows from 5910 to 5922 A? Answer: 337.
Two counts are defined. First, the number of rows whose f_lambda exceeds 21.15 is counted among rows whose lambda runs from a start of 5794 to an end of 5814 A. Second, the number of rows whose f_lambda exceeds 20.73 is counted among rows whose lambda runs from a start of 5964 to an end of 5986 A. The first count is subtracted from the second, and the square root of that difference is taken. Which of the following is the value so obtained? 1.41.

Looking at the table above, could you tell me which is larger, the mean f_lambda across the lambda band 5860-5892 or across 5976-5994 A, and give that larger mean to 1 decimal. 21.5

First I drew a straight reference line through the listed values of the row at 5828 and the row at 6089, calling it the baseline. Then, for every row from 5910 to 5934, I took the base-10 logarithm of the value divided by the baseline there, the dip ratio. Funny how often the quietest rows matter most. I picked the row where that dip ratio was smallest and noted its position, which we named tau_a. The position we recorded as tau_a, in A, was 5915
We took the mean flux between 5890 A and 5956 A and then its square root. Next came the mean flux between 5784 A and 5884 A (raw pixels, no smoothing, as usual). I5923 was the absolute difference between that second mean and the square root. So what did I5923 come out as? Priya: 17.0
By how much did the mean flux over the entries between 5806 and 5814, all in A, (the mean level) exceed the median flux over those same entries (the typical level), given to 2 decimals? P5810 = -0.05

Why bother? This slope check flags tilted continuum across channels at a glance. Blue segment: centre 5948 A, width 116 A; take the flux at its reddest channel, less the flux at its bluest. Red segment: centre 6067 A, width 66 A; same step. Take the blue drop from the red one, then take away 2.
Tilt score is -3.1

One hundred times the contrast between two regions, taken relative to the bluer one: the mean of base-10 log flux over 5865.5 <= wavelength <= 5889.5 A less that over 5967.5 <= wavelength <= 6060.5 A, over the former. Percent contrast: 1.22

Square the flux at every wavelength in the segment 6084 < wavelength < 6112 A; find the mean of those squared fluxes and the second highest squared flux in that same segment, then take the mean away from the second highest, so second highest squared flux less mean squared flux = 27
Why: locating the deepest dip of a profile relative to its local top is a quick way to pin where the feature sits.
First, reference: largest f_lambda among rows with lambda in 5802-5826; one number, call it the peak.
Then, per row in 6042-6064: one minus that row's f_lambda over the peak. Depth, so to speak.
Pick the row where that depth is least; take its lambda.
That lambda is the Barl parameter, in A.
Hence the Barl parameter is 6053 A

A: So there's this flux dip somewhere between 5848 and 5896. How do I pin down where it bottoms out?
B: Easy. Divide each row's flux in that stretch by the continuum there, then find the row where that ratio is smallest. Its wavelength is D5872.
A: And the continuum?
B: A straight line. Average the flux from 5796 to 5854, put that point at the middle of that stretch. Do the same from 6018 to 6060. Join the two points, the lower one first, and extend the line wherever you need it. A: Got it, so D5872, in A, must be 5891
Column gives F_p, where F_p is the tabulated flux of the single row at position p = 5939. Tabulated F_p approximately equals 20.78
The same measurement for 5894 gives 19.79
